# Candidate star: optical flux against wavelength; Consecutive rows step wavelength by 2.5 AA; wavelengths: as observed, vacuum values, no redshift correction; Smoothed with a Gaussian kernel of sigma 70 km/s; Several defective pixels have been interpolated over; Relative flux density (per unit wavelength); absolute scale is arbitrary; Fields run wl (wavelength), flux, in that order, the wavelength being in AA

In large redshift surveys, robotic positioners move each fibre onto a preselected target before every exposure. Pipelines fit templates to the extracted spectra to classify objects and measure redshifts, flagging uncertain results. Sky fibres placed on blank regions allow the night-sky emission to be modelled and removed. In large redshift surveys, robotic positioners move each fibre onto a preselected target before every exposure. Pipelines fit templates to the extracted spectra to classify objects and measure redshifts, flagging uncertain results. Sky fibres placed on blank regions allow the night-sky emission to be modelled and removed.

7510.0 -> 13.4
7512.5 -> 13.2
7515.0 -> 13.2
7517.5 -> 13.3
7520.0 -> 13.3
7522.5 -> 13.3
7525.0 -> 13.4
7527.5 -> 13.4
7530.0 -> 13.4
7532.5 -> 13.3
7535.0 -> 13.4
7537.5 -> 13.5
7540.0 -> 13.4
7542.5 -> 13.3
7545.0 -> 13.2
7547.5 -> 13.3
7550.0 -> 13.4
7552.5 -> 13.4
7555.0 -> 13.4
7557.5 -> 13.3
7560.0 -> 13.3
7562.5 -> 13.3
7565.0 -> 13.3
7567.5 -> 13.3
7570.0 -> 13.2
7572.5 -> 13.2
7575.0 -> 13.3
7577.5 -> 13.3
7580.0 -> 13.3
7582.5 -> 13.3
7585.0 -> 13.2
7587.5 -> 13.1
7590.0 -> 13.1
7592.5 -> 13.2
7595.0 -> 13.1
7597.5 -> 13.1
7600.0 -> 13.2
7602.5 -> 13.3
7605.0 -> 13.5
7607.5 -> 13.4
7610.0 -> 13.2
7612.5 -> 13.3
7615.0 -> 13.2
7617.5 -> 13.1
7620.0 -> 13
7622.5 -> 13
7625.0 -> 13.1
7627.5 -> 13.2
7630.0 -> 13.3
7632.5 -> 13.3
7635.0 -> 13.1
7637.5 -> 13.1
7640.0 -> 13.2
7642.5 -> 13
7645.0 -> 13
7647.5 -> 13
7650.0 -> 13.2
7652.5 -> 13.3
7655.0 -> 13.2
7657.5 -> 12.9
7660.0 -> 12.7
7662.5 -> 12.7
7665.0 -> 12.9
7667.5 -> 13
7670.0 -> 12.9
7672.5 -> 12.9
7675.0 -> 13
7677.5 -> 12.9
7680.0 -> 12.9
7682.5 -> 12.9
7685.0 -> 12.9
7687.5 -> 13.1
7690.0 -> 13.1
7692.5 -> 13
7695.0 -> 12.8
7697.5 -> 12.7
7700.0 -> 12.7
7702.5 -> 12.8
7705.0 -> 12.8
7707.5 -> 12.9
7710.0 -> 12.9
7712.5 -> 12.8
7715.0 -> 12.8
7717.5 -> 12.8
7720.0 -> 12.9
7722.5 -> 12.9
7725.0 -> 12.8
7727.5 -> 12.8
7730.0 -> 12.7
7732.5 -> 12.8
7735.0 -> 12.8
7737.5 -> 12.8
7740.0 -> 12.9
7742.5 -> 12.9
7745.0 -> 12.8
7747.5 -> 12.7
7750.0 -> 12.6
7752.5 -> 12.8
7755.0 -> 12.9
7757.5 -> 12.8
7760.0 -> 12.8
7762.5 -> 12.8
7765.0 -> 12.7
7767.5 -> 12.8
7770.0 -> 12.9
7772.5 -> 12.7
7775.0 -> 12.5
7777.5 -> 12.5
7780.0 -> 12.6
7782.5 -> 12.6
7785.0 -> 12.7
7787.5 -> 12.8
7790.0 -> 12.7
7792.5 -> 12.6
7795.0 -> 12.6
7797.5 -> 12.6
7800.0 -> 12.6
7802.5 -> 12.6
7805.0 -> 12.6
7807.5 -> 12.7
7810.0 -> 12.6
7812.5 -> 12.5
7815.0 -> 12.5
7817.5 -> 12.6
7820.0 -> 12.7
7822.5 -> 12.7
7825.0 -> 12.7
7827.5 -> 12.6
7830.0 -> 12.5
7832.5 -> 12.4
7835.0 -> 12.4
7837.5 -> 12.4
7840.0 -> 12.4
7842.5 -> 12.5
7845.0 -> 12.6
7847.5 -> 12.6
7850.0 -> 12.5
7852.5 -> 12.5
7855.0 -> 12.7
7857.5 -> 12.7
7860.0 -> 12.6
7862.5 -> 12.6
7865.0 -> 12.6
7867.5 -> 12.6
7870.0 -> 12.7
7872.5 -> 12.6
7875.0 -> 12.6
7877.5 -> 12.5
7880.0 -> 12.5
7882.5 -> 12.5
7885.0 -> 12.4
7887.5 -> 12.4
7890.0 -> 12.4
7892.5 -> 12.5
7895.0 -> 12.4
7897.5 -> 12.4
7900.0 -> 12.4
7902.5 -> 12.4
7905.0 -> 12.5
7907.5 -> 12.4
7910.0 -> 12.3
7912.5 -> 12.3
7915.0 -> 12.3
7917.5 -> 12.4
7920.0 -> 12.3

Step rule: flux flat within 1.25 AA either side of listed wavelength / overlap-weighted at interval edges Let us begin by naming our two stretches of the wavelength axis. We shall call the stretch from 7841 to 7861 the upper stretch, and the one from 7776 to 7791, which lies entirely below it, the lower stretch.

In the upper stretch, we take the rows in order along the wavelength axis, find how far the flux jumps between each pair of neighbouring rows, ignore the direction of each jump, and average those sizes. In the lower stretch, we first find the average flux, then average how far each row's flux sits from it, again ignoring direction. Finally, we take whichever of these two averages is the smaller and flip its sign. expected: -0.071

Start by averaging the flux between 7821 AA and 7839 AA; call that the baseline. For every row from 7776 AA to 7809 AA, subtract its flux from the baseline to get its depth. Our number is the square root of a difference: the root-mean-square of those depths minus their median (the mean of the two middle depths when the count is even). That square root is 0.44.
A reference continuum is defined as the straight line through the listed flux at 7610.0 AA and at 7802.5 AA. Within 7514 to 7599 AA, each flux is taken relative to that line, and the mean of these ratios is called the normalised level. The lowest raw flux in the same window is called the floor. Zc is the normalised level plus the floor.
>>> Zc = 14.1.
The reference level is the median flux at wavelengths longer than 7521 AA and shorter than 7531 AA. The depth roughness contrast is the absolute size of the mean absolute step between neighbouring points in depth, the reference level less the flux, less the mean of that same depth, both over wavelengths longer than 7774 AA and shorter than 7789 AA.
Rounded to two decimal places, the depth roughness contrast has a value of 0.72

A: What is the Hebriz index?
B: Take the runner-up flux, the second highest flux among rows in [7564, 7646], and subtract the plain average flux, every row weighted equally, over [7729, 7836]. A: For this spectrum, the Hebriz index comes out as 0.72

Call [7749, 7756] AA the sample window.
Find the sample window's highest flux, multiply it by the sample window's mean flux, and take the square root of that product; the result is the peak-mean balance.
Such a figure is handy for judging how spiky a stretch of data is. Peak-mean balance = 12.83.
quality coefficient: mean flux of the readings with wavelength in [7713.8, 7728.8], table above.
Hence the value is 12.8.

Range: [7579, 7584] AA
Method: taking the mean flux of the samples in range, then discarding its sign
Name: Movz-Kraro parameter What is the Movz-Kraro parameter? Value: 13.3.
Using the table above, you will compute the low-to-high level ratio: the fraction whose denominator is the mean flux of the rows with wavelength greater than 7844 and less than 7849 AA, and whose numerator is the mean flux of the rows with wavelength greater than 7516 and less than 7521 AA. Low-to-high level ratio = 1.056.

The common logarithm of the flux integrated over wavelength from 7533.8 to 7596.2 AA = 2.919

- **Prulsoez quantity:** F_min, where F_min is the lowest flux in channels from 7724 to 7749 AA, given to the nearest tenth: 12.7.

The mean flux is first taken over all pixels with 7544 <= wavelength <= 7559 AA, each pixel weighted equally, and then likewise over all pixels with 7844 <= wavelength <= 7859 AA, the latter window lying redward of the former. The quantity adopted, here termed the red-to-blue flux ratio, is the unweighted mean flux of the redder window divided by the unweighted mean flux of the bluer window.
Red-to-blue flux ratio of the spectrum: 0.945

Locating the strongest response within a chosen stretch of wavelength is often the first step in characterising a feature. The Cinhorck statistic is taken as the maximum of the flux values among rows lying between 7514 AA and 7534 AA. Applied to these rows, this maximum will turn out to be 13.4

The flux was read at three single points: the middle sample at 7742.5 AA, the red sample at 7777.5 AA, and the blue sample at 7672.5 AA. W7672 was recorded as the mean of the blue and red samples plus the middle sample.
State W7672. 25.6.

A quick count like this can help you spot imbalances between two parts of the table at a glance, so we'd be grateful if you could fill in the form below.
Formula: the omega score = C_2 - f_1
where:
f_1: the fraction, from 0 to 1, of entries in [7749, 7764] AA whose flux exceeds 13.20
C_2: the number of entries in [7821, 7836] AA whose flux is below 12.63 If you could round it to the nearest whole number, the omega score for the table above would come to 4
